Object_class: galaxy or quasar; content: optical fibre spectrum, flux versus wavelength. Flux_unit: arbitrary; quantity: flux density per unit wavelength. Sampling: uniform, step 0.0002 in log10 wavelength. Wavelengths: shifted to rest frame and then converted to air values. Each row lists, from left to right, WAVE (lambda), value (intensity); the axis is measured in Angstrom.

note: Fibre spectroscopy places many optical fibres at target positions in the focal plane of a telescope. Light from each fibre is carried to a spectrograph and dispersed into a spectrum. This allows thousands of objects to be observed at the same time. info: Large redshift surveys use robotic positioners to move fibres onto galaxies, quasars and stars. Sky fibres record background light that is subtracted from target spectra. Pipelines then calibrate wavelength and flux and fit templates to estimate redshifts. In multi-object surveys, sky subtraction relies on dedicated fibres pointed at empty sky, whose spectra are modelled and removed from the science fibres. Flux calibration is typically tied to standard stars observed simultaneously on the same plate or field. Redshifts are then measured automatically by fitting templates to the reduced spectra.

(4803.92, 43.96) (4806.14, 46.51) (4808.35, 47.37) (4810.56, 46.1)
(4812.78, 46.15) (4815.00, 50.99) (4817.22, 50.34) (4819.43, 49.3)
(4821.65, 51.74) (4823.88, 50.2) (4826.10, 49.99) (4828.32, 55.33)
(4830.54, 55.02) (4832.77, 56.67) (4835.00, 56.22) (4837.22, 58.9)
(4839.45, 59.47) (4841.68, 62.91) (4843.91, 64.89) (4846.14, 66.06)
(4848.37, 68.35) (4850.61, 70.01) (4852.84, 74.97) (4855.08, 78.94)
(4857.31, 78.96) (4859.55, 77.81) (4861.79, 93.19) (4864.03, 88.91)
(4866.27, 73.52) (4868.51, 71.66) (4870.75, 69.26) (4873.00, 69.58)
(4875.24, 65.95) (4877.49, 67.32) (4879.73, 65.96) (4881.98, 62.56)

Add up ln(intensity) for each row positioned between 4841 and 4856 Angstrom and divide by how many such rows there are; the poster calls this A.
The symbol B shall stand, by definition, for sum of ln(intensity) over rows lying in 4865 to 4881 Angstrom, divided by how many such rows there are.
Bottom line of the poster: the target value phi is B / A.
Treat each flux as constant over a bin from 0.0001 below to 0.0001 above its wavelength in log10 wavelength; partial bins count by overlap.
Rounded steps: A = 4.24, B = 4.2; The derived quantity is 1.00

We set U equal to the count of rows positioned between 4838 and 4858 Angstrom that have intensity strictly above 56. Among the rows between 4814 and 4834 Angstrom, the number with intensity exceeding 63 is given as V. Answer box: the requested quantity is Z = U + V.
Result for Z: 9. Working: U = 9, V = 0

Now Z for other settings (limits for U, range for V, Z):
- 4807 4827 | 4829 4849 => 3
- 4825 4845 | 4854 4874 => 15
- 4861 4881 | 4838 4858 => 16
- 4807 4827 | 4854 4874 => 9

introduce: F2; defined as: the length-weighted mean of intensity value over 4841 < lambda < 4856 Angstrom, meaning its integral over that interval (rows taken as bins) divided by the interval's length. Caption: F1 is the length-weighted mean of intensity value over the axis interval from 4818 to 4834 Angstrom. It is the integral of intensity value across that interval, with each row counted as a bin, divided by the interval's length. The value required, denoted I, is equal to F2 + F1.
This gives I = 122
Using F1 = 53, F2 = 70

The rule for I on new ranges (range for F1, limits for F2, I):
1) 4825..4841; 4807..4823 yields 105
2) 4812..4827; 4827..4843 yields 108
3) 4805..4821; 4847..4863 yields 126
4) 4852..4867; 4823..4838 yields 136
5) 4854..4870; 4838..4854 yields 147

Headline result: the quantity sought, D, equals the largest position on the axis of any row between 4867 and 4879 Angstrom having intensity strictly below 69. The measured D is 4877.49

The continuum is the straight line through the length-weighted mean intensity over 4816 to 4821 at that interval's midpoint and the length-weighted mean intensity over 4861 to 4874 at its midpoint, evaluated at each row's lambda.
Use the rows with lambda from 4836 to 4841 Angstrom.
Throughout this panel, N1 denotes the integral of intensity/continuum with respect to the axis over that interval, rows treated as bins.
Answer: 5 Angstrom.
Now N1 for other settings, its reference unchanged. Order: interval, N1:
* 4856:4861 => 5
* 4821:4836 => 14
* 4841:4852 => 11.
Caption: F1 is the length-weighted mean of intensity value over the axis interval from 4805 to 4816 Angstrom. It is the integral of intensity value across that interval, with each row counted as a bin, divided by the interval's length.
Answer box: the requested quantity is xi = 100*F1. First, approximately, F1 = 47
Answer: 4736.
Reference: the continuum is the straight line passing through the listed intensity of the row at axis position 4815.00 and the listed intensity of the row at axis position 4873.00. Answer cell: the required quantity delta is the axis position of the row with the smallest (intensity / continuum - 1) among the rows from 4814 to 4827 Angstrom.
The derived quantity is 4826.10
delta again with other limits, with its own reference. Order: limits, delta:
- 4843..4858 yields 4843.91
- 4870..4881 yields 4879.73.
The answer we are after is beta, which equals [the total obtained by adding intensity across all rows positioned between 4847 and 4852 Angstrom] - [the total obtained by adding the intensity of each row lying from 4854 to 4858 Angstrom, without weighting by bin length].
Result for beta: -20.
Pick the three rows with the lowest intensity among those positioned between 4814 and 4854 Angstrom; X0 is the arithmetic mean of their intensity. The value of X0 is 50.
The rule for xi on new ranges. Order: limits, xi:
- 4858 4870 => 8058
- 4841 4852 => 6681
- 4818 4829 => 5115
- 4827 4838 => 5626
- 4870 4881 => 6748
